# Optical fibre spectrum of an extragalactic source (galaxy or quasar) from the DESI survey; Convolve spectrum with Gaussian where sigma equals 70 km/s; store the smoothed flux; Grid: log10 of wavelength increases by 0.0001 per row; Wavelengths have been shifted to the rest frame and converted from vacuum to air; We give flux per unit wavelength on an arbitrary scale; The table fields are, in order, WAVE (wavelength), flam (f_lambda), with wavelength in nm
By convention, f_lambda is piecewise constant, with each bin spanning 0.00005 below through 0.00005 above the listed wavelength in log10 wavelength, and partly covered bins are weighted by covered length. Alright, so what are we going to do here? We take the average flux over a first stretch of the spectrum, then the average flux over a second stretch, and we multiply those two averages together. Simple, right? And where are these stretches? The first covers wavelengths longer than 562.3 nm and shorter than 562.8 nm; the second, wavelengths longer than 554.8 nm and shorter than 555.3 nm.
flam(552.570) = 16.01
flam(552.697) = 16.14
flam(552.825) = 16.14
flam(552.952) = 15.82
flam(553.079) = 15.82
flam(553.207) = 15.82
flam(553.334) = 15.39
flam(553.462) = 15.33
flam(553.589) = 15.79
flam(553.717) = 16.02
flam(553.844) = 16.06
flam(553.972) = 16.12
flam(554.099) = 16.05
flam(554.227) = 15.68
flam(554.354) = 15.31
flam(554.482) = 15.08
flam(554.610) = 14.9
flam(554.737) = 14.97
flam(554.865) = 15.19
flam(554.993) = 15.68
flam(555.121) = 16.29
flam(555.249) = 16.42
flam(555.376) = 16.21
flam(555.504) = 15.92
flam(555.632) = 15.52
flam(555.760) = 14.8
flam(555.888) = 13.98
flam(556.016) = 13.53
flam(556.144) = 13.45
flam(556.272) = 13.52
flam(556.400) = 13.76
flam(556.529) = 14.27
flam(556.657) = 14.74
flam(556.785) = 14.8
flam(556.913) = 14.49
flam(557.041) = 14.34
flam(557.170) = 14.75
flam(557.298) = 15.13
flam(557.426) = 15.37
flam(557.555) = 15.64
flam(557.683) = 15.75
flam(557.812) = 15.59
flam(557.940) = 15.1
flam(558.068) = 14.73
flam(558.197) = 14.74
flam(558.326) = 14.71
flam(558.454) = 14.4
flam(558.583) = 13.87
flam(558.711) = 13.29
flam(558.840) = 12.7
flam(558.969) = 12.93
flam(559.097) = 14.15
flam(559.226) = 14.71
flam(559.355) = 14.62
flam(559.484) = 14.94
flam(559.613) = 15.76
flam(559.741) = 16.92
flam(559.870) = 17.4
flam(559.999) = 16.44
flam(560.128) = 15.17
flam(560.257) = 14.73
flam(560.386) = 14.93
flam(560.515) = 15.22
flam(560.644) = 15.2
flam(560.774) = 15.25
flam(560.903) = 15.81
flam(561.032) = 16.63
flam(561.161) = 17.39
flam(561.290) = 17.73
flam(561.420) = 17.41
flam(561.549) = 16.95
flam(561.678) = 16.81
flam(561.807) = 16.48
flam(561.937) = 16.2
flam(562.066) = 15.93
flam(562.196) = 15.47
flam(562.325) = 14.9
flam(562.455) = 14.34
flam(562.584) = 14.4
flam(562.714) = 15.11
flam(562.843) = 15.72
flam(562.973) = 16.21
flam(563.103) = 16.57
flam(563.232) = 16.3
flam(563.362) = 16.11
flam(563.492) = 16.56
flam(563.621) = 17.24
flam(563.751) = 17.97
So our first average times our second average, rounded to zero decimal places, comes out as 233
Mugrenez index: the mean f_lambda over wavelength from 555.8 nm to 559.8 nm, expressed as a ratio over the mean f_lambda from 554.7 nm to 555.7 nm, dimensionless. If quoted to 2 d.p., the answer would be 0.92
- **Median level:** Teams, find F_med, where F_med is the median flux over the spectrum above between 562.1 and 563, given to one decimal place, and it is 15.1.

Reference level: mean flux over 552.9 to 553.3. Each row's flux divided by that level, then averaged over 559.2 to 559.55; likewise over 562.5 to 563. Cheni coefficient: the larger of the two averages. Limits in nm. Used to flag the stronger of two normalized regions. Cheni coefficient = 0.97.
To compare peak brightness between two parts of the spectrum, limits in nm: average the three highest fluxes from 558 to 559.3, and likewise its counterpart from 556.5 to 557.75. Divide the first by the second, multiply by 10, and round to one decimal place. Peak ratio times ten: 9.4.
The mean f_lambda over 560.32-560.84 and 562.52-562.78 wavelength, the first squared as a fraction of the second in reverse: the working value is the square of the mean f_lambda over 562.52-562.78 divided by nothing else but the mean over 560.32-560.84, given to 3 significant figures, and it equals 14.4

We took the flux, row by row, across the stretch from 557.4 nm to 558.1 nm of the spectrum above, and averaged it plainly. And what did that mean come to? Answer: 15.4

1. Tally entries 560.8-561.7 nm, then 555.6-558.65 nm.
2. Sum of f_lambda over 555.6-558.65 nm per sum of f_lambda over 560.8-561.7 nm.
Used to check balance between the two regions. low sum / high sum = 2.96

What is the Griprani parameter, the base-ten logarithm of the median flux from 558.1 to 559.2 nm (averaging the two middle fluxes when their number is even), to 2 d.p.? 1.15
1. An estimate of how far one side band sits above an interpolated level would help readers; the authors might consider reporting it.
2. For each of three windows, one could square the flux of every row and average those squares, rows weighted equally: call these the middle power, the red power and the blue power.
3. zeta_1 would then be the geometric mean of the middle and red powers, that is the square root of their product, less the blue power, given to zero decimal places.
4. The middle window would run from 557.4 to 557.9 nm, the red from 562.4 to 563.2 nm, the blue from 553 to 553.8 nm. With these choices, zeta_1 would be -6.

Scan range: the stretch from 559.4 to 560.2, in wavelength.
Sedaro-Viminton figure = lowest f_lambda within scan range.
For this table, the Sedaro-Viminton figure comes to 14.94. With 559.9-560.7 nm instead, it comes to 14.73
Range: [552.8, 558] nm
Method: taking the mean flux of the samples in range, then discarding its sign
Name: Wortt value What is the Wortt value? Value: 15.2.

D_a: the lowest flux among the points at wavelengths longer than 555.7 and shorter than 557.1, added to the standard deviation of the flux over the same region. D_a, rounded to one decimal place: 14.0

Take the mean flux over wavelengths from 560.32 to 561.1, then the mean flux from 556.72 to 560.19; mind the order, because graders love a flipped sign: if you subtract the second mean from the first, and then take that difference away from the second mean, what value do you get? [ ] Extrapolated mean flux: 14.3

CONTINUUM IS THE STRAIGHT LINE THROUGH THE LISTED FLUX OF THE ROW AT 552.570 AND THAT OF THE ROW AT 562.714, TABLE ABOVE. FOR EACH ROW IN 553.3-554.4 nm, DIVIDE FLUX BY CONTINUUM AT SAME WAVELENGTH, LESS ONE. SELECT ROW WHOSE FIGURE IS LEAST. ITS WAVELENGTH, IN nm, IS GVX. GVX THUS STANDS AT 553.462 nm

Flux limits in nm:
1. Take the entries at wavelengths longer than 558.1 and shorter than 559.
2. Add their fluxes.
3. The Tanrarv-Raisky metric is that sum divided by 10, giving 9.7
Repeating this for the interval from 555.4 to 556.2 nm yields 8.7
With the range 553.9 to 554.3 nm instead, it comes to 4.8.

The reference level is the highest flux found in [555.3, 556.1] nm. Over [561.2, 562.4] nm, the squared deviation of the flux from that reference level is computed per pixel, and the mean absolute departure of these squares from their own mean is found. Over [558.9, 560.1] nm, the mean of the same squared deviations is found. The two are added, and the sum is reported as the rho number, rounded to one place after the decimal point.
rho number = 3.3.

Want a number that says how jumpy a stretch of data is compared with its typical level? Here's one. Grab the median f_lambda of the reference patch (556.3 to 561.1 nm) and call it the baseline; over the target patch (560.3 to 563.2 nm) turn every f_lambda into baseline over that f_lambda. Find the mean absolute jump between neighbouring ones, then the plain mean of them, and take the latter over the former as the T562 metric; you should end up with 40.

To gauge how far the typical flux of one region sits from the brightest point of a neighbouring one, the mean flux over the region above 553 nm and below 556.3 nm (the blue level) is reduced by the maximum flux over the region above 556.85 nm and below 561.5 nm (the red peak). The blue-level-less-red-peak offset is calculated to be -2.4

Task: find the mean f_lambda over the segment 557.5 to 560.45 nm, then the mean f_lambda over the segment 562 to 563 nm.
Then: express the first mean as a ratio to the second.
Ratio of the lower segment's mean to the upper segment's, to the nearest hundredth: 0.98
